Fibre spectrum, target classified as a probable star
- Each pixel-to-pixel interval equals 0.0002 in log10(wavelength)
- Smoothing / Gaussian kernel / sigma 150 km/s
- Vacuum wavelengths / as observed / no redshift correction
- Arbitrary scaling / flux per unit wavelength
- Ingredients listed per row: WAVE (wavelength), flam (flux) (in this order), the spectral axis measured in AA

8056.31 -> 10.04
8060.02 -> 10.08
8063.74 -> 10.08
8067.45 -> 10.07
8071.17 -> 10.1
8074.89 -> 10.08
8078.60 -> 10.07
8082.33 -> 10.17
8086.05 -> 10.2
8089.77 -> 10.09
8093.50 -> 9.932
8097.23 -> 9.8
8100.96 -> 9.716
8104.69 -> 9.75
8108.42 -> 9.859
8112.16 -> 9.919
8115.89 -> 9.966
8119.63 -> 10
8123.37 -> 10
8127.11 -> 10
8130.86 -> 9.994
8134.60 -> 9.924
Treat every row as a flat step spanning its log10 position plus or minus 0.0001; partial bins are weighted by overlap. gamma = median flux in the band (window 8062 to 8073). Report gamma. 10.1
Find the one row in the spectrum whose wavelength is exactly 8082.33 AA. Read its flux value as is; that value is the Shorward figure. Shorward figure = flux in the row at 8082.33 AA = 10.17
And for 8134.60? 9.924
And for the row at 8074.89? 10.08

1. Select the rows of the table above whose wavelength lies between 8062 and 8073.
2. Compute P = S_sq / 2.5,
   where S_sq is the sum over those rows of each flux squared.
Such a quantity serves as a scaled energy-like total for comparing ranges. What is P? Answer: 122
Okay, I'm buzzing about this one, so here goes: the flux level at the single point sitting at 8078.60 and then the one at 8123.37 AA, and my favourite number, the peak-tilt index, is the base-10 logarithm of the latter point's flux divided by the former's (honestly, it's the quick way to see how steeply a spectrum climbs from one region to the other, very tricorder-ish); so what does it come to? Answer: -0.0030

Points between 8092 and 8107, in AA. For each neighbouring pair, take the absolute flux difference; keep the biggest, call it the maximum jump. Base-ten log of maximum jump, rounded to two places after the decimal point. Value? -0.88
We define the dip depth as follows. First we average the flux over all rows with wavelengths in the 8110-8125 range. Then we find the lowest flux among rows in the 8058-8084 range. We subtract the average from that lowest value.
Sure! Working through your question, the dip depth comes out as 0.1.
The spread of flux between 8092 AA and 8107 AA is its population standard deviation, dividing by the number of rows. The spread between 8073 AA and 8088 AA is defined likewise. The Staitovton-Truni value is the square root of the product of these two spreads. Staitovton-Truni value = 0.07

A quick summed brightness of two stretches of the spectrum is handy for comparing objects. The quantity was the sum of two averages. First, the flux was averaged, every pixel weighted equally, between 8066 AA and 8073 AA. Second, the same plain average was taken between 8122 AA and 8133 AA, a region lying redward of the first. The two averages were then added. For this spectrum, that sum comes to 20.1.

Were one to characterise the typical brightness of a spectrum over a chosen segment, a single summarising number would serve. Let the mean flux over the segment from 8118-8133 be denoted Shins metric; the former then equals 10.0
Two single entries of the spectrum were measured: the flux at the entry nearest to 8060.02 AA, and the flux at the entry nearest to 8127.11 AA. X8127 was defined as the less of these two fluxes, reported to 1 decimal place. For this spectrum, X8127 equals 10.0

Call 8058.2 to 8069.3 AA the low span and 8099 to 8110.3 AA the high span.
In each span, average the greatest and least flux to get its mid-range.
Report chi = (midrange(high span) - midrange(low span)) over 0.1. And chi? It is -2.9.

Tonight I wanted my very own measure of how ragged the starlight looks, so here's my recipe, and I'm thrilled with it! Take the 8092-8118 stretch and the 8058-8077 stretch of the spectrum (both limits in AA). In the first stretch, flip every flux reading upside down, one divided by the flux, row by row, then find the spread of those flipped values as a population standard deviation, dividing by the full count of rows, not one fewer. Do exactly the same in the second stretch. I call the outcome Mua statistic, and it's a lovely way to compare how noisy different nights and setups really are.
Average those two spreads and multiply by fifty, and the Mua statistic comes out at 0.025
